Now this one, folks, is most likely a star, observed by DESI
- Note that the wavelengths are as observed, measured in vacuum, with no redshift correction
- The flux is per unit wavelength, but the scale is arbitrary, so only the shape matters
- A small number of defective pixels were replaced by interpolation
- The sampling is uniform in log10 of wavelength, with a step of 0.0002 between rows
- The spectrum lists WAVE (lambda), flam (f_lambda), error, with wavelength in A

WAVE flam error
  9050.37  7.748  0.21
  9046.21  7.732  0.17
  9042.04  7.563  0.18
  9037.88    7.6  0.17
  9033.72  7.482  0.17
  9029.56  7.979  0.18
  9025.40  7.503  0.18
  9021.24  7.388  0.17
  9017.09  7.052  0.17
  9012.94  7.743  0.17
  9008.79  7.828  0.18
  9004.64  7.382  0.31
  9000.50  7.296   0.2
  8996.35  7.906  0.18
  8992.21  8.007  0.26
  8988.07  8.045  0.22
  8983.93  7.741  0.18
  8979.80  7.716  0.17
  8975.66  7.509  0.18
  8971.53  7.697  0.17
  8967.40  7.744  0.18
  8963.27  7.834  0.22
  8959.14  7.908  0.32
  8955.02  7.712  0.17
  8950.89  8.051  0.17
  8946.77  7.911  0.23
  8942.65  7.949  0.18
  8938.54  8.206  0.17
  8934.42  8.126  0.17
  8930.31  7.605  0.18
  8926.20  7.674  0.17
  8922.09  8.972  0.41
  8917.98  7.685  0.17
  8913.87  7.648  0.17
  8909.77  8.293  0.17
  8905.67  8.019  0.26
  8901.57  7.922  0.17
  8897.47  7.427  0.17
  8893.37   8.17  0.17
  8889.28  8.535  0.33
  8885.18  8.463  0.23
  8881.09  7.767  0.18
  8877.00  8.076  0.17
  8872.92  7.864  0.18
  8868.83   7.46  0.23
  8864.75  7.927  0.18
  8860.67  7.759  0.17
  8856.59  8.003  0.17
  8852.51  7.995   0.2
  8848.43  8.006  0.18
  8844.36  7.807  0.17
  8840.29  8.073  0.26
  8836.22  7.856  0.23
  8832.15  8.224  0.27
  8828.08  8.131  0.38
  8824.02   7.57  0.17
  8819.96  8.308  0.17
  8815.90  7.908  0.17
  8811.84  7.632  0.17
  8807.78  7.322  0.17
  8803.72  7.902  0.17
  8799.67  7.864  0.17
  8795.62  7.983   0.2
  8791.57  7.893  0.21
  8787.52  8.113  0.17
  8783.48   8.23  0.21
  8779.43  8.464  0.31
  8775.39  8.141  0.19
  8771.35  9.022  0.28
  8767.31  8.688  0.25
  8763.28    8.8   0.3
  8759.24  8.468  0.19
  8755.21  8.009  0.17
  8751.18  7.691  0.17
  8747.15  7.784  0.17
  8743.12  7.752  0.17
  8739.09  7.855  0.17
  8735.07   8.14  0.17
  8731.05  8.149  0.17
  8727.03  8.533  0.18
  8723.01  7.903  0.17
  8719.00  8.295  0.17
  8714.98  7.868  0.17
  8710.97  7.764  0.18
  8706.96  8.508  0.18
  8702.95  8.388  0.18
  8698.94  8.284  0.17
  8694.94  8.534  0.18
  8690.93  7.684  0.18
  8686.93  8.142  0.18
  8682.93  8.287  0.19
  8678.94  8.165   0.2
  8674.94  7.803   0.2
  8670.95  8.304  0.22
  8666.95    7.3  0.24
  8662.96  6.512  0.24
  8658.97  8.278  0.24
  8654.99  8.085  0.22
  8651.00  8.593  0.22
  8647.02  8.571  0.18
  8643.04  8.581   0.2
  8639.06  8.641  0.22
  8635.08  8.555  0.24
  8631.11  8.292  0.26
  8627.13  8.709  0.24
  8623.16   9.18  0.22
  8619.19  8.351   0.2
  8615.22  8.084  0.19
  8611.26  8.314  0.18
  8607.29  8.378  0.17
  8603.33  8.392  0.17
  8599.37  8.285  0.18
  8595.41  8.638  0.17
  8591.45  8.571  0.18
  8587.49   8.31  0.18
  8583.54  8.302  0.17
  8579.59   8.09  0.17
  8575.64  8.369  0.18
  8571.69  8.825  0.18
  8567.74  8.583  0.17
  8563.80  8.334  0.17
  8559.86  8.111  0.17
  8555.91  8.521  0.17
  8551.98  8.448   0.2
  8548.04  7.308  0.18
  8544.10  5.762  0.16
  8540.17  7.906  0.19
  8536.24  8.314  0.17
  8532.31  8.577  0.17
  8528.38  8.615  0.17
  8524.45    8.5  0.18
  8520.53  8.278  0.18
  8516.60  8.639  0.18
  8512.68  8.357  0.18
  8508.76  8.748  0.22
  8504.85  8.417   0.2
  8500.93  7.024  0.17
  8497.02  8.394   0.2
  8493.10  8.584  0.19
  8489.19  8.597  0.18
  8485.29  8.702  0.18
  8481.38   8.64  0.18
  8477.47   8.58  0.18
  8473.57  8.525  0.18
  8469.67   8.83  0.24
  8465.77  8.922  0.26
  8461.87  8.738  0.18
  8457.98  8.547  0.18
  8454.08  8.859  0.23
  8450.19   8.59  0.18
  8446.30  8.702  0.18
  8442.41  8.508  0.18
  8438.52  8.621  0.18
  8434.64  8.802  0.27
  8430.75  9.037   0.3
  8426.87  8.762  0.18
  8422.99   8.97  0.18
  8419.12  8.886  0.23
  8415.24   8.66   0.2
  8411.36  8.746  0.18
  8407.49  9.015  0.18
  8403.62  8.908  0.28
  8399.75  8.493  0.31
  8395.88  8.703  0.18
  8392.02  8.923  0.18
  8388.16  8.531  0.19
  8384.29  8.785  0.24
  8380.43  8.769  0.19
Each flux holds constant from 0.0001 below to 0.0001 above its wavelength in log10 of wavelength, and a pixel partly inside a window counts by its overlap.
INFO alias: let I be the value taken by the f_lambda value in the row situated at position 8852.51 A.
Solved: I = 7.995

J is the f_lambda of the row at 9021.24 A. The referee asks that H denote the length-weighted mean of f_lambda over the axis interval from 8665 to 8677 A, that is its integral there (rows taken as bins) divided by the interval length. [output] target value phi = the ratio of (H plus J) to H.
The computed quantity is 1.95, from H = 7.80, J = 7.388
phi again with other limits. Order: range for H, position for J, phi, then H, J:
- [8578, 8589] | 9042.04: 1.92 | 8.24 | 7.563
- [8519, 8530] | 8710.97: 1.92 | 8.47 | 7.764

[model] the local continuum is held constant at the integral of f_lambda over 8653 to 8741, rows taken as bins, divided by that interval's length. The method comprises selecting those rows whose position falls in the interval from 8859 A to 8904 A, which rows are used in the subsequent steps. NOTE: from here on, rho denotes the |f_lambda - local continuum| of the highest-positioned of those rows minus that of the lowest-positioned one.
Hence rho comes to -0.16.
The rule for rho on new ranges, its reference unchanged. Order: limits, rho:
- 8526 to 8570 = -0.03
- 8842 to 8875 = -0.06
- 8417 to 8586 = -0.58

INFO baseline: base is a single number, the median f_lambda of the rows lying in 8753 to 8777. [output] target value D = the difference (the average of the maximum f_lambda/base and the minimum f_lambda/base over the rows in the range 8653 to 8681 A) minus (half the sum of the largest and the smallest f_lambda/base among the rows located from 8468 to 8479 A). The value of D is -0.15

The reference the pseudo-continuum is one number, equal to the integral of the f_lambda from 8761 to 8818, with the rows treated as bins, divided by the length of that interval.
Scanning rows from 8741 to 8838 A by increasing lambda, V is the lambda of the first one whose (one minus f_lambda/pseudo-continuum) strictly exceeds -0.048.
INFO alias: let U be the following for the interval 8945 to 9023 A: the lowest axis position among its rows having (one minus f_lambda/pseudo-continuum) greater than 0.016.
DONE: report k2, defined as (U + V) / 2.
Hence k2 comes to 8844.9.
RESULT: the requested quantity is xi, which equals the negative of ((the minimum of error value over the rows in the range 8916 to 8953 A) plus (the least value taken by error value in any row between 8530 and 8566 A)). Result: -0.330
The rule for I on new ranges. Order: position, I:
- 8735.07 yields 8.14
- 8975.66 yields 7.509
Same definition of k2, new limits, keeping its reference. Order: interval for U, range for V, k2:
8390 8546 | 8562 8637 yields 8532.4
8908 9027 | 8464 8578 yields 8693.7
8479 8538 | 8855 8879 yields 8678.8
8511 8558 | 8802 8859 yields 8671.9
